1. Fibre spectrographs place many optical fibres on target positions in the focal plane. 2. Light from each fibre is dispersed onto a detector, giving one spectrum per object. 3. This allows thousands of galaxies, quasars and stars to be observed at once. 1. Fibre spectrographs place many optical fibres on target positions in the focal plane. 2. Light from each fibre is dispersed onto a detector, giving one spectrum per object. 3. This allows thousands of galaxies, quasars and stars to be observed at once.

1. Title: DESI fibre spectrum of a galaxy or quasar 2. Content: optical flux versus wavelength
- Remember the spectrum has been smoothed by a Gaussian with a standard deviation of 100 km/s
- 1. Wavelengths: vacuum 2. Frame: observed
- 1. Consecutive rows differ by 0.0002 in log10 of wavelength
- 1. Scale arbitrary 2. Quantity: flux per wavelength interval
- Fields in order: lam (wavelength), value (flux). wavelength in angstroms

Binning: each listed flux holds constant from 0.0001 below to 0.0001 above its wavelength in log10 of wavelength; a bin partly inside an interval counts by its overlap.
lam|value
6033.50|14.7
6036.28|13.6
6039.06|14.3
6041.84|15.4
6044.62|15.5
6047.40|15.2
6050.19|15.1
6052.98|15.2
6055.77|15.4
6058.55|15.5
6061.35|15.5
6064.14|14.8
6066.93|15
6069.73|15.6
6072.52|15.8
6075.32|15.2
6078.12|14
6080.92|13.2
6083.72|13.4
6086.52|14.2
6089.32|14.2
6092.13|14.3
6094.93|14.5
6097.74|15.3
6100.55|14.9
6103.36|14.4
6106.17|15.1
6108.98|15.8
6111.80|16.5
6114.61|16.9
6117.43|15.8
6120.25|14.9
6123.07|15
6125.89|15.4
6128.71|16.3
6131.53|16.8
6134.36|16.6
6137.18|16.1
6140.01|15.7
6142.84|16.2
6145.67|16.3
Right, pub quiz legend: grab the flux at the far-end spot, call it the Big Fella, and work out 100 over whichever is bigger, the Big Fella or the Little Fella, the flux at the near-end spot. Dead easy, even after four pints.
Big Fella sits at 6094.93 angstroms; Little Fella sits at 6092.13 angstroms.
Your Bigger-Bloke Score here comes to 6.90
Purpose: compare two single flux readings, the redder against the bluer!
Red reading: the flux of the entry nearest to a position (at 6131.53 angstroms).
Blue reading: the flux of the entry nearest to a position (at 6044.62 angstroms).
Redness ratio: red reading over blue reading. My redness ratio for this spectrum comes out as 1.08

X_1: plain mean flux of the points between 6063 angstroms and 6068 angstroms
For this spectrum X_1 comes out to 14.9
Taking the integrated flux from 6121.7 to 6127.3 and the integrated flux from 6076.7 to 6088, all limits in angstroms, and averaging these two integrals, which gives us 120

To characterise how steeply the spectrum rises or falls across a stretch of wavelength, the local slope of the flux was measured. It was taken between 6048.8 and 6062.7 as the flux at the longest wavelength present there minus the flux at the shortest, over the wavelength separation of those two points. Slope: 0.04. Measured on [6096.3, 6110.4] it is 0.04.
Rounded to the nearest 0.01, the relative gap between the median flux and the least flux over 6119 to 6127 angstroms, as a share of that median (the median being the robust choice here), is 0.01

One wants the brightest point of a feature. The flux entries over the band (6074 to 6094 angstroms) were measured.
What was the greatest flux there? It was 15.2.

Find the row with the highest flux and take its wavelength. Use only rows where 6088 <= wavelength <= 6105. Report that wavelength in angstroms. 6097.74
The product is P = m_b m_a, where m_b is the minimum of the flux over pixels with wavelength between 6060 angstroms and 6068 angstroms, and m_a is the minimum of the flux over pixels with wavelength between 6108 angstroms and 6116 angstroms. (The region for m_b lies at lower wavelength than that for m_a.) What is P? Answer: 234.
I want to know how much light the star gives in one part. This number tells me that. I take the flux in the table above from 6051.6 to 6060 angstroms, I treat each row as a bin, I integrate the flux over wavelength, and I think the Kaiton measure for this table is 129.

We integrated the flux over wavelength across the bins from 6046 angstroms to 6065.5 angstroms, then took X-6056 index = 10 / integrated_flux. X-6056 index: 0.0336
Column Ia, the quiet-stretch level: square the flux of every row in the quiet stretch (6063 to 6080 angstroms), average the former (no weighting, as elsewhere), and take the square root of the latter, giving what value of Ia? 15.1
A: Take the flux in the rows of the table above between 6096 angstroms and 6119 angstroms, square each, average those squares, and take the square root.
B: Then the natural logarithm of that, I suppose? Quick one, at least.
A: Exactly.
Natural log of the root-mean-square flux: 2.75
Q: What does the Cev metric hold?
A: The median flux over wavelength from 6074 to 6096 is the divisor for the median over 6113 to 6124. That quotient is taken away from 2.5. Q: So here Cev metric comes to 1.415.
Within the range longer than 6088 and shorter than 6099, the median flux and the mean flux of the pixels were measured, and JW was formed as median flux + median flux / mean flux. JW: 15.4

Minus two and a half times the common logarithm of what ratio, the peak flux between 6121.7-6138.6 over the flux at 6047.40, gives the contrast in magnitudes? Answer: -0.109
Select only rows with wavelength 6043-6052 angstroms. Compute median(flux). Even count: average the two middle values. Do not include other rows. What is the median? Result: 15.2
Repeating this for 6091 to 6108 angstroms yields 14.7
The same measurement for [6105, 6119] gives 15.8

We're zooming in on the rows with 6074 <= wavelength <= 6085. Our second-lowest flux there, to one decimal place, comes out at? 13.4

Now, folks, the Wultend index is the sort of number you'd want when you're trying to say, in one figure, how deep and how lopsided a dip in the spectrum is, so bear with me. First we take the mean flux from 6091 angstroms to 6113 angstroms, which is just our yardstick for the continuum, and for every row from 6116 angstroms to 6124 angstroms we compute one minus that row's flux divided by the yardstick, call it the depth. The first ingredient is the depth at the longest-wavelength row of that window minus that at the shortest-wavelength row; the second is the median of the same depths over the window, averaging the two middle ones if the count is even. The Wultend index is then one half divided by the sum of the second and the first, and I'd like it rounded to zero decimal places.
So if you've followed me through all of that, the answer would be 8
